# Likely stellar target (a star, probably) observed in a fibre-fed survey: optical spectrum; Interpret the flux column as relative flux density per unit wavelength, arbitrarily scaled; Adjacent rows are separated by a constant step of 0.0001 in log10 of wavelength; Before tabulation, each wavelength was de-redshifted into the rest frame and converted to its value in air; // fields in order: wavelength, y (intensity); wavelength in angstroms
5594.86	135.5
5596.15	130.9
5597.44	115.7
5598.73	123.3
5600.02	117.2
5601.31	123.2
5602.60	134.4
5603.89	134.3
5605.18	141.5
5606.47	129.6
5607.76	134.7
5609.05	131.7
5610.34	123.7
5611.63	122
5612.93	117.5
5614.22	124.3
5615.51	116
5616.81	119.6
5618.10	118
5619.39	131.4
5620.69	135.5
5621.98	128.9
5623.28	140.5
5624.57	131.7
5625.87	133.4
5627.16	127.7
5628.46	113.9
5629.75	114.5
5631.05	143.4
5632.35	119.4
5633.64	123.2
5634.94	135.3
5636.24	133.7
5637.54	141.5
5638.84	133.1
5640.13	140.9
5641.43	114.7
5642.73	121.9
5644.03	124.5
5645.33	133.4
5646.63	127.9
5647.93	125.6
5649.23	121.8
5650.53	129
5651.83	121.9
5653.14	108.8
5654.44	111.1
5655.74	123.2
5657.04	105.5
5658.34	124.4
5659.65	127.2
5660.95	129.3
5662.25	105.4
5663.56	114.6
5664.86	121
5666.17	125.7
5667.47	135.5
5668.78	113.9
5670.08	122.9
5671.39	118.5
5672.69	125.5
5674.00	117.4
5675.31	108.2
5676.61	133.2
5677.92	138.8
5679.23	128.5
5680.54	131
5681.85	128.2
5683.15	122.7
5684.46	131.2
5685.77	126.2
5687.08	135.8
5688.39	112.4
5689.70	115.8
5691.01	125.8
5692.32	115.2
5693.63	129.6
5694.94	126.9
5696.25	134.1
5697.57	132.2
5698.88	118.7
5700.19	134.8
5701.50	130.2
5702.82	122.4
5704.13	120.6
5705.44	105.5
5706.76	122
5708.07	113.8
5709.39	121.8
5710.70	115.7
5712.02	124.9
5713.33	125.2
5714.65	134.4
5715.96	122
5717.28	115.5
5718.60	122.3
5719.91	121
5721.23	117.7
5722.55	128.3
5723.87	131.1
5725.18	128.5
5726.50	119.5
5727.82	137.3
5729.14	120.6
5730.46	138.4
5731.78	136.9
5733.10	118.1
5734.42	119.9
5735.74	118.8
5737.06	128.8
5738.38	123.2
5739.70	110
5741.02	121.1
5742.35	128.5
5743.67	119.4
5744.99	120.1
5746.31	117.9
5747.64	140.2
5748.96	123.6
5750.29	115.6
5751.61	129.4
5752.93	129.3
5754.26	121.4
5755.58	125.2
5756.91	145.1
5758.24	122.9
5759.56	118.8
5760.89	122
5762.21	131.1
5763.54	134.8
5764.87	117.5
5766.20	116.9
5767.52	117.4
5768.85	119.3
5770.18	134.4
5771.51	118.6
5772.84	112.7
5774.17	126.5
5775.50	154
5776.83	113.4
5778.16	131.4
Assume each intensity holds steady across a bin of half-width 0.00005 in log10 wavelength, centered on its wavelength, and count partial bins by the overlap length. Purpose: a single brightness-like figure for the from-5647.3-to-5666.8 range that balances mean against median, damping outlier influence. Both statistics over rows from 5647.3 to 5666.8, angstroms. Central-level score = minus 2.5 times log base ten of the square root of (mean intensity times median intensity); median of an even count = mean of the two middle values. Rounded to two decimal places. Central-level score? -5.20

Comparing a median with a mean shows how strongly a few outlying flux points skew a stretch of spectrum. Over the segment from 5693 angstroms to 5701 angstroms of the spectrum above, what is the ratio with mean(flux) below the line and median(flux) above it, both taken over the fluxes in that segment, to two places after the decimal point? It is 1.01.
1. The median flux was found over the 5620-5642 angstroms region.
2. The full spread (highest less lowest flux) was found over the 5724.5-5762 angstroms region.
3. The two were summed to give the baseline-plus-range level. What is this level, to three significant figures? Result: 168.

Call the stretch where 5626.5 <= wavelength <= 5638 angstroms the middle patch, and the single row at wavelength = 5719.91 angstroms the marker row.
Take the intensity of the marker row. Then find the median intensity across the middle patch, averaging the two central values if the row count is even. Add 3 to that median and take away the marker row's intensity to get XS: 10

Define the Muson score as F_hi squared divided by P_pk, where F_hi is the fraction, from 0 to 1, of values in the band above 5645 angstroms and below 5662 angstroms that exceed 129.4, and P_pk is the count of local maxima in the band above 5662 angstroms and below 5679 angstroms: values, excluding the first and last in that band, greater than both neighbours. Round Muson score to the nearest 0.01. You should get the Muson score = 0.00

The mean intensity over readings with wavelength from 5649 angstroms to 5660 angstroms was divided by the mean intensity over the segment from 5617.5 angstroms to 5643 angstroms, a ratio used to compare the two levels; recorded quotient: 0.92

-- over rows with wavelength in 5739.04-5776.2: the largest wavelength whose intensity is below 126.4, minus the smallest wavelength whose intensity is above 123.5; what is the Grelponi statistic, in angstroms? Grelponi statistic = 30.5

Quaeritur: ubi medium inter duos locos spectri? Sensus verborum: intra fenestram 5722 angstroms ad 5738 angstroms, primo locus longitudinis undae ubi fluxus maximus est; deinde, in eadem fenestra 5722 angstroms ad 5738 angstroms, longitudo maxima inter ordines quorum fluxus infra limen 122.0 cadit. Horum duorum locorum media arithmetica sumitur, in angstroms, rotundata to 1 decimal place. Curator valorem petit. 5733.1 angstroms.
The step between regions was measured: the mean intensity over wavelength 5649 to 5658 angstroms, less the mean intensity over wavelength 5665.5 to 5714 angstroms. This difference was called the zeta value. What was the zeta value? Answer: -6.7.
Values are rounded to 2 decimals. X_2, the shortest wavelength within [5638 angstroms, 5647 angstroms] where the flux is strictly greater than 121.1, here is 5638.84 angstroms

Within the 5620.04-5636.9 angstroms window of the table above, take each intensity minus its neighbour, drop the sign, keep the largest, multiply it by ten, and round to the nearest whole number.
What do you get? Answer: 289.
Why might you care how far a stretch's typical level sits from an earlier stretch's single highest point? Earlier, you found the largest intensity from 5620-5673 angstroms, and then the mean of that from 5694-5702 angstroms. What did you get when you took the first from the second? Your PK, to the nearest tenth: -13.9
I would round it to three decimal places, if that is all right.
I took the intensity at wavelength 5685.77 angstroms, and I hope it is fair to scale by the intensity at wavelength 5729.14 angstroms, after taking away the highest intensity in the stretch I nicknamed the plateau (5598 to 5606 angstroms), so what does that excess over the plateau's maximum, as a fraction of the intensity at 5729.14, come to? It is -0.127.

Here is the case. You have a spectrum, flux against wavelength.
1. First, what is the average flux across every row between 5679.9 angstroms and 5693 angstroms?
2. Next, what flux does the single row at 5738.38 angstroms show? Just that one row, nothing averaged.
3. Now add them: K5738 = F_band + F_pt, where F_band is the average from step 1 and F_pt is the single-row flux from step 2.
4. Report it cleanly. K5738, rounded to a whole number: 248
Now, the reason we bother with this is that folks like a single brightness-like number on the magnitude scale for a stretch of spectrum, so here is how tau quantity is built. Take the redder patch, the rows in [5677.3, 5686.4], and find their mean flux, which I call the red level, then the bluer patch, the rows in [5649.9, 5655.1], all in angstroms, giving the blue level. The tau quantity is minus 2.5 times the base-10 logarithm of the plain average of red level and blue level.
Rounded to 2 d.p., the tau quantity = -5.23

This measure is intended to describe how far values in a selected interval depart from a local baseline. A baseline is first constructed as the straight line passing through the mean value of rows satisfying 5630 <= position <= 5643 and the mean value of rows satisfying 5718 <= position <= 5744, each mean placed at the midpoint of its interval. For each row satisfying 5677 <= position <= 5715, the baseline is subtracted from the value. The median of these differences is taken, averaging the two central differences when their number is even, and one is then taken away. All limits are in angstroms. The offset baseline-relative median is -1.8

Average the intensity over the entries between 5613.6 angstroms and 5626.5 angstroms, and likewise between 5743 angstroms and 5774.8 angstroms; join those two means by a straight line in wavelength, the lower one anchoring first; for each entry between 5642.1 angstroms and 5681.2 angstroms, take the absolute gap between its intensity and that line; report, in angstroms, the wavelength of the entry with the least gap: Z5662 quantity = 5659.65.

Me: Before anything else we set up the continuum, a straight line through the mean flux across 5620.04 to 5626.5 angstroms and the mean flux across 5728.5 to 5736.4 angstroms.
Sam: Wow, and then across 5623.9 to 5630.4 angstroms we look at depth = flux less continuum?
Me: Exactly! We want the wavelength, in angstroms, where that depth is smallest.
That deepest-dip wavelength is 5628.46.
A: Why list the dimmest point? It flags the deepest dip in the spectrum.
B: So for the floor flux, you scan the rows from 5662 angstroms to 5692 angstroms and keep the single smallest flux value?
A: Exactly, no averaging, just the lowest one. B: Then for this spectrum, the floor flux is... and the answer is 105.4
